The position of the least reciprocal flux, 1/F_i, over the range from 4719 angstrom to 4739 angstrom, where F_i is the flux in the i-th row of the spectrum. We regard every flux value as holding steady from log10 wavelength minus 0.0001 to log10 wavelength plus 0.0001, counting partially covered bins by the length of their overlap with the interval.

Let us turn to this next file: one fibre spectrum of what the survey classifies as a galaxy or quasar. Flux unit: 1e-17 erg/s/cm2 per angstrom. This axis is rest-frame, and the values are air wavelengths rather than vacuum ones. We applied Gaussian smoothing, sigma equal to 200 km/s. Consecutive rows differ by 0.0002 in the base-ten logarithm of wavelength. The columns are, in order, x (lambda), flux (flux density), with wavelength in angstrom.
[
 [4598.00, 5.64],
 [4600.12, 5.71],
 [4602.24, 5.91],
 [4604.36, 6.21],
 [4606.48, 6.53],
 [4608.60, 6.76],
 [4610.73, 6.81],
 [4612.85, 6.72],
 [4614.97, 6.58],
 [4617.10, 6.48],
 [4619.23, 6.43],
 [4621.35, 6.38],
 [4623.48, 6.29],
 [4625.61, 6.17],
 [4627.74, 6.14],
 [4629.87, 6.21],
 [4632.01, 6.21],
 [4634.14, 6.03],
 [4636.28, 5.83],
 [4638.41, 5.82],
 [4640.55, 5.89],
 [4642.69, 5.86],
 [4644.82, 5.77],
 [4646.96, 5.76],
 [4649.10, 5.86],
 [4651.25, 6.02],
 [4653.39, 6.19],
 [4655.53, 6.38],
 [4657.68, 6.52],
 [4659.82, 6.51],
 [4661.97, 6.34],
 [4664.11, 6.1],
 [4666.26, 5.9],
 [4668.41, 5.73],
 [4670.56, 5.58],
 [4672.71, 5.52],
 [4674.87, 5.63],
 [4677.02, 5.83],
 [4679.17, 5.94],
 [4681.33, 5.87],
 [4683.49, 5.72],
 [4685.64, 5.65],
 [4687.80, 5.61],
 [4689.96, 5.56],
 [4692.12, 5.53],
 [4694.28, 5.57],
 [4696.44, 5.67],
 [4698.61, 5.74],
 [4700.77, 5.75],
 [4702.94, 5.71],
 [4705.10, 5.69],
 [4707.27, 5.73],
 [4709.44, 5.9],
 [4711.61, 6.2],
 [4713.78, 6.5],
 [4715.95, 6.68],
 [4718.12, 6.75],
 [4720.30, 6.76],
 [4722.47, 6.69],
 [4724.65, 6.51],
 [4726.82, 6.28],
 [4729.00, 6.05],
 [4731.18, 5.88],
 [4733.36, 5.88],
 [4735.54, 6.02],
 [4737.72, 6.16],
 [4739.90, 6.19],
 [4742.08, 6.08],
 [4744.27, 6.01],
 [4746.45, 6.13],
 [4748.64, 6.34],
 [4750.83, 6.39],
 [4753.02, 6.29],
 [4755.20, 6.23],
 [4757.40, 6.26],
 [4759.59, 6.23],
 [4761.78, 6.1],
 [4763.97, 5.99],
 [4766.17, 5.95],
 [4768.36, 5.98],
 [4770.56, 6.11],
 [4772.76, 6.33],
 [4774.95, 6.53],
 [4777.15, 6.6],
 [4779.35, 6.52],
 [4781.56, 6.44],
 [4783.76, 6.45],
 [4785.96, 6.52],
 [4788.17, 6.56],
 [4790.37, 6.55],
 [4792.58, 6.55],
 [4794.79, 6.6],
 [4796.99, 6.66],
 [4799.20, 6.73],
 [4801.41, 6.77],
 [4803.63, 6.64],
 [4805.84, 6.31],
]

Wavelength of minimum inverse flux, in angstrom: 4720.30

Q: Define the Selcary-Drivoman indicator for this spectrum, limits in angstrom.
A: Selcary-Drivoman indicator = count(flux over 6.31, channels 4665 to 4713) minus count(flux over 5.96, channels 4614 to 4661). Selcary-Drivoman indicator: -15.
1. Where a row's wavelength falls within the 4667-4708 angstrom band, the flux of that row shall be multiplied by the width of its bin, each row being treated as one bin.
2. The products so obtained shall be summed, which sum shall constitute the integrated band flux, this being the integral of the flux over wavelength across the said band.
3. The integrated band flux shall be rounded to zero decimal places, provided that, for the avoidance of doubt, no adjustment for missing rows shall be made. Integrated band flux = 233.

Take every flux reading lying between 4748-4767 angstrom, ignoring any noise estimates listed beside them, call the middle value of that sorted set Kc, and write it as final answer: 6.23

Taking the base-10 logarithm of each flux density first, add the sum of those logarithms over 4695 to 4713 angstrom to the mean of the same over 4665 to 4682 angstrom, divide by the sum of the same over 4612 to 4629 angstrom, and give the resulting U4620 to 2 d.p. 1.06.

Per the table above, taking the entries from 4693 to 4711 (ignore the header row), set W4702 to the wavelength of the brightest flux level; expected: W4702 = 4709.44 angstrom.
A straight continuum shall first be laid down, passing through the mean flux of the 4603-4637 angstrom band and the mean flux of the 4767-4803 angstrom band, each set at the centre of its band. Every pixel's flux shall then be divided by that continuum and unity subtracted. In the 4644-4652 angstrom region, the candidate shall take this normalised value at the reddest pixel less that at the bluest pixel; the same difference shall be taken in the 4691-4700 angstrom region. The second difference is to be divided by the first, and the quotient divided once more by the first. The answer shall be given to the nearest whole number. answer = 22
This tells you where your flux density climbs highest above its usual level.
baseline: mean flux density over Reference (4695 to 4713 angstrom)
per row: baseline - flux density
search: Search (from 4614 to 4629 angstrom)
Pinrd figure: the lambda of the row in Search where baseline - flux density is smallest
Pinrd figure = 4614.97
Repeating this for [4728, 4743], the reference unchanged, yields 4739.90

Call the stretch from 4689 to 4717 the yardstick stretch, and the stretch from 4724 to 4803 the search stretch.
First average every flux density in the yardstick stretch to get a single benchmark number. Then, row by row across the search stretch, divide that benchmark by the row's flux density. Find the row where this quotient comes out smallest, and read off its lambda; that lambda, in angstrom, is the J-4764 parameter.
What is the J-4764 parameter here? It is 4801.41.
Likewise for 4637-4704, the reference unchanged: 4657.68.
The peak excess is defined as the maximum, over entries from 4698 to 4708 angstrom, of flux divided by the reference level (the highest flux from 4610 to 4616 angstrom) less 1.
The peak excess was -0.156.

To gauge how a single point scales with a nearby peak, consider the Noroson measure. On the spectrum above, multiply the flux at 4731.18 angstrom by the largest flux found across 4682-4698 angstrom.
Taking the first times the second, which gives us 33.6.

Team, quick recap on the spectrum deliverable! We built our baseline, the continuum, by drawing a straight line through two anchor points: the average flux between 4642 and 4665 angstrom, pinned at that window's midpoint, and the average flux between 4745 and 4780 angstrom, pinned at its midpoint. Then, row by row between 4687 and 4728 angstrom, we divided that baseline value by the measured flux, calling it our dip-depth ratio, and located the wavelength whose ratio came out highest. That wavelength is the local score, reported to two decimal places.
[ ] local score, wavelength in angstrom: 4692.12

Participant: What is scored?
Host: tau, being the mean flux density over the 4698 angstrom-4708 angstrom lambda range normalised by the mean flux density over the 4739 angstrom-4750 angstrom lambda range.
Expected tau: 0.93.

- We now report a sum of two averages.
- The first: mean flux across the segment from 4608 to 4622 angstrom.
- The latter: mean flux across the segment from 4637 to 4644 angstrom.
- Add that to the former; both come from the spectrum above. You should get 12.5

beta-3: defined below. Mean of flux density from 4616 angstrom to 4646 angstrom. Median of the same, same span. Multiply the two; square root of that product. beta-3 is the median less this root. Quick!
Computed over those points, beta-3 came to 0.024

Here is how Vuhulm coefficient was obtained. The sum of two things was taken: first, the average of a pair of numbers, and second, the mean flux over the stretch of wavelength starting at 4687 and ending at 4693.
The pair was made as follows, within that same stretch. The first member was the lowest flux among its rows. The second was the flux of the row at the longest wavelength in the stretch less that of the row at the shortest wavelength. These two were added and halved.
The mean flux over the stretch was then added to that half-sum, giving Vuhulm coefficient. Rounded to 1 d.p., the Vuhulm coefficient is 8.3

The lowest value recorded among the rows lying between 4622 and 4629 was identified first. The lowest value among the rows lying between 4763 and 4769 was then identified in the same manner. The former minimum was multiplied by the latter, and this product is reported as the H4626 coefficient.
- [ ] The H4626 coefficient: 37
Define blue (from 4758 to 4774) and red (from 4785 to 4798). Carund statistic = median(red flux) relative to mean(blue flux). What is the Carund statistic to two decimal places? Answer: 1.07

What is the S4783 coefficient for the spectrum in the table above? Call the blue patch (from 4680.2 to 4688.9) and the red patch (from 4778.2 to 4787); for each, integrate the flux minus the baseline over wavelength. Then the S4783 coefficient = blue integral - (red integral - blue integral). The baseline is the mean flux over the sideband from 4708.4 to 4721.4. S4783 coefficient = -13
